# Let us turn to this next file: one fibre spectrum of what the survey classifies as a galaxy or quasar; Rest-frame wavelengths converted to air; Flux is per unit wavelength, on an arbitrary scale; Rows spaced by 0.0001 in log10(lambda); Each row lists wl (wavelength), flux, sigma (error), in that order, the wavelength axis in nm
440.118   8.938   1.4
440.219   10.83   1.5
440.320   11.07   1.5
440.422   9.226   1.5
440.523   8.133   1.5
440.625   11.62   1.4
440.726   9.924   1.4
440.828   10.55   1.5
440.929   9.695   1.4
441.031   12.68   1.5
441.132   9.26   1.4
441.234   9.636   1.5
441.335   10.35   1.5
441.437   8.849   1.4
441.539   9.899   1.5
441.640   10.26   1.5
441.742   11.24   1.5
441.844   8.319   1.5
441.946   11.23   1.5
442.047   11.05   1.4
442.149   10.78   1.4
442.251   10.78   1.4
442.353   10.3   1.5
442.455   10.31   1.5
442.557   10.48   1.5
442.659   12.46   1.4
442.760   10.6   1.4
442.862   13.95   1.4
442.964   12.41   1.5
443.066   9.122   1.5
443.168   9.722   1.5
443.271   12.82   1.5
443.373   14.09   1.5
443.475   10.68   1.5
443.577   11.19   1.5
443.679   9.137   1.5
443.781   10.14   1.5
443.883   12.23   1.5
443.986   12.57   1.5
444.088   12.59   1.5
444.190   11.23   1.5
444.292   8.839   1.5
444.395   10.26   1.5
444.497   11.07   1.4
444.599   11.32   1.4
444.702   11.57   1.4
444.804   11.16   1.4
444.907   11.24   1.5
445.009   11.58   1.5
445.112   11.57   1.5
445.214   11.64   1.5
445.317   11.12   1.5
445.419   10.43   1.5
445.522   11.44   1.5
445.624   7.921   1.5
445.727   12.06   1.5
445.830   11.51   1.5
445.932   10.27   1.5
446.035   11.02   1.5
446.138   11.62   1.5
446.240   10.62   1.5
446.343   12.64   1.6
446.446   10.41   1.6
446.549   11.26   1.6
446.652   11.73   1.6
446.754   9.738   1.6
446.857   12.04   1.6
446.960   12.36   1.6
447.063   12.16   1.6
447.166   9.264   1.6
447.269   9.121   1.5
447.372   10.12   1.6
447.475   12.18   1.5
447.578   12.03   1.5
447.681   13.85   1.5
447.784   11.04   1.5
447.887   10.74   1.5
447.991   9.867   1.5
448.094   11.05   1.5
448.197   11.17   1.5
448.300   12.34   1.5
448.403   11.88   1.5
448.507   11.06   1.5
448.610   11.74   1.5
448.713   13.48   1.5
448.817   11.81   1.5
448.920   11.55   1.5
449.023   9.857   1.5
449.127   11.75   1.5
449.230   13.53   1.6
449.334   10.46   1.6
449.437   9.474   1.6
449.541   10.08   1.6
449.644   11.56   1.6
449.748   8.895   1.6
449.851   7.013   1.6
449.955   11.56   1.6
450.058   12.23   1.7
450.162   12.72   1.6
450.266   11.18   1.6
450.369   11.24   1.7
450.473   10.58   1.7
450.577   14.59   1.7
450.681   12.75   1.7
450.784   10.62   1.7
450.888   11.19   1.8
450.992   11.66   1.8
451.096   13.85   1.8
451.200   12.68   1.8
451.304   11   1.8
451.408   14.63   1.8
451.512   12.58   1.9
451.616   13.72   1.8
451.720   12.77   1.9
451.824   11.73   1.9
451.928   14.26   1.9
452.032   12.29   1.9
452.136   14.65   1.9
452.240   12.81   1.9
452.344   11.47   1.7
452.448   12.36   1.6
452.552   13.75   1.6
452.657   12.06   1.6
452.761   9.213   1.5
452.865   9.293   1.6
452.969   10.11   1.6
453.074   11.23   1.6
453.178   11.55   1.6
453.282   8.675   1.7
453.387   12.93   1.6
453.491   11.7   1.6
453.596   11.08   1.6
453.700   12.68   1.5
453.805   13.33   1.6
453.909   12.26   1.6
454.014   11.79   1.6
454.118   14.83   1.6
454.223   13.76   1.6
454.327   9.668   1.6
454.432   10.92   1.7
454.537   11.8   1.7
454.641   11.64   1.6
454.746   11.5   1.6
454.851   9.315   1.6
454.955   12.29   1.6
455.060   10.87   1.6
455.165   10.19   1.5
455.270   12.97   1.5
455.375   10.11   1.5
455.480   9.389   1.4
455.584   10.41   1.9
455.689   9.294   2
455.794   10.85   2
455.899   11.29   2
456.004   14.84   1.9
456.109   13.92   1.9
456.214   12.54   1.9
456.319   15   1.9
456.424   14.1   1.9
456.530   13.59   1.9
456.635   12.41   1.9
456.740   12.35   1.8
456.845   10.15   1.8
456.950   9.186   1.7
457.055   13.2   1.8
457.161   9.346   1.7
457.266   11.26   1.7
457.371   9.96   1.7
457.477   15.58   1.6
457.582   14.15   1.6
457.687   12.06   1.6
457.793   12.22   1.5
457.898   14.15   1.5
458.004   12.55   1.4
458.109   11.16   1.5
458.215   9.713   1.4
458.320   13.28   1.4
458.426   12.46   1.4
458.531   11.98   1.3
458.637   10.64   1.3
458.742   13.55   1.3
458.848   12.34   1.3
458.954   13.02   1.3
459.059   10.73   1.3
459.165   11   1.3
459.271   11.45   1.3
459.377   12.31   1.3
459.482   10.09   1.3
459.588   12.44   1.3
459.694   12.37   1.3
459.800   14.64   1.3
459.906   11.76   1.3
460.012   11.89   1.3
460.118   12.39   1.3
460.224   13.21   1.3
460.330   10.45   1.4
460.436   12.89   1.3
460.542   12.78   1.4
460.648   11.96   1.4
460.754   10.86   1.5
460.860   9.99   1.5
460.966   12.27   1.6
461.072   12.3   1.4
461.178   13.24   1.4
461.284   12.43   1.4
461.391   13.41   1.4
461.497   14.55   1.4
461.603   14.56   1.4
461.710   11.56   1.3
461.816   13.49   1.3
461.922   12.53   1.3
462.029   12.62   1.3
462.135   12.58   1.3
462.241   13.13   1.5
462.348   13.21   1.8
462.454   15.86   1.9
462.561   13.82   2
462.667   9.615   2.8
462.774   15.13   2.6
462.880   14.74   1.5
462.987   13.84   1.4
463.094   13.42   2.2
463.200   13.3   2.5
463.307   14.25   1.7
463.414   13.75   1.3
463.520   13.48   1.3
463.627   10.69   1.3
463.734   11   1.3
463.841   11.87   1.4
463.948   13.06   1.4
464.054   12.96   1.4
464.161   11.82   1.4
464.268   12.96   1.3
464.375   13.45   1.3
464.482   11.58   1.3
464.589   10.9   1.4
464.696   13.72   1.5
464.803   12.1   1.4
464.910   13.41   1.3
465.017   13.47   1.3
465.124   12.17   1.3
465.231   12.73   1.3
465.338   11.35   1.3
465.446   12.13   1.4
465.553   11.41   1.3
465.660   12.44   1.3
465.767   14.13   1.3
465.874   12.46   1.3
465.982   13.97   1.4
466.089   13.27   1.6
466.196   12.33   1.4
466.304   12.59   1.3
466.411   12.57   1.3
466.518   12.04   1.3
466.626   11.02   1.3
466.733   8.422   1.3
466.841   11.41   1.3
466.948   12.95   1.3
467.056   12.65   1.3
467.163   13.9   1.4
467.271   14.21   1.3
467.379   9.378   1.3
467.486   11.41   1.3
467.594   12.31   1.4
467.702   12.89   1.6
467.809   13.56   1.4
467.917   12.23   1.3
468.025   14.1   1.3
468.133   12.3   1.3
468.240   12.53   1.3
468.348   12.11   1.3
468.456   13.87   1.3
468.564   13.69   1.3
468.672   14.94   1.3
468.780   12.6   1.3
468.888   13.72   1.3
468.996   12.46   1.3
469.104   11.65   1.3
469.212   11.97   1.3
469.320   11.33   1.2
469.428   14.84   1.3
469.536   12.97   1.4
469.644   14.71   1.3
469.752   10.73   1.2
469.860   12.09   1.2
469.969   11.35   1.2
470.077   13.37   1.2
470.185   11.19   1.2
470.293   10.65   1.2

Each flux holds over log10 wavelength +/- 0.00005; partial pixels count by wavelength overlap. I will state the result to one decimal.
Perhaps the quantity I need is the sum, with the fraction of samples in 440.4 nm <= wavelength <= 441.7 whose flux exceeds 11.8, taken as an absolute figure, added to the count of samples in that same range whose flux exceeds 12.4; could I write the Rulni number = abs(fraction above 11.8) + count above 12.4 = 1.1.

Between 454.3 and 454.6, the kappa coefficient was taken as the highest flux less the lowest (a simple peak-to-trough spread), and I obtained 2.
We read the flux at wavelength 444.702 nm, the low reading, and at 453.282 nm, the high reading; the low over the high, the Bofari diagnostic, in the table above 1.33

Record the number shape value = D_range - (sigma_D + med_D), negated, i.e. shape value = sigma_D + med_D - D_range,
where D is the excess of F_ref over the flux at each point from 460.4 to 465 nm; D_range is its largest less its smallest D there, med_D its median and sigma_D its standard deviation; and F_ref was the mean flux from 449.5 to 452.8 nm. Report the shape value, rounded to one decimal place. -5.9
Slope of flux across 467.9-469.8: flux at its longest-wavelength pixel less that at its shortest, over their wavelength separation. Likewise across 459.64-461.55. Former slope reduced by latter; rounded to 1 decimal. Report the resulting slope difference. -2.0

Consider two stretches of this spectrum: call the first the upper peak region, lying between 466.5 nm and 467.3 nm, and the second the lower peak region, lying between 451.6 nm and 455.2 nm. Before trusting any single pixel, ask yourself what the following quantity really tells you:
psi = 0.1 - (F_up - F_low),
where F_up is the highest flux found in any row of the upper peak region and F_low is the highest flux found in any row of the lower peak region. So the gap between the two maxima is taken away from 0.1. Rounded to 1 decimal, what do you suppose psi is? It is 0.7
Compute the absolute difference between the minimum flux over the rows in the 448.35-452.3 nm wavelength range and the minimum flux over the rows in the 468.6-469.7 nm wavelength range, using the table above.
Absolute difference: 4.3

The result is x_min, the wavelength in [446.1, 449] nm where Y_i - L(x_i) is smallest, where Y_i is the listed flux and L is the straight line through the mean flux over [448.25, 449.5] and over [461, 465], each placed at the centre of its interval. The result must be 447.269 nm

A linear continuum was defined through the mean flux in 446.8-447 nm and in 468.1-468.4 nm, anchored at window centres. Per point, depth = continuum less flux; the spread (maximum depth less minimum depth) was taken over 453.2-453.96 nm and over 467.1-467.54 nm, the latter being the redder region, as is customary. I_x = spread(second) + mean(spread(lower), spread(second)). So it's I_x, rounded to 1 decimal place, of 9.6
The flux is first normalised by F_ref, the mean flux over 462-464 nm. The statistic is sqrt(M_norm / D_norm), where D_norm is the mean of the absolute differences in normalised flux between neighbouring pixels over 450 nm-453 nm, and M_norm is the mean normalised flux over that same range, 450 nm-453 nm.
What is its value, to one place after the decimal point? 2.8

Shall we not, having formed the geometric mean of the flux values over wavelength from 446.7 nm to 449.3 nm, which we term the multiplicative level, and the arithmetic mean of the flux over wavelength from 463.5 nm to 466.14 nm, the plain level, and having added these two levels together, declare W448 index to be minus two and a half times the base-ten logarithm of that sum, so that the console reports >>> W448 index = -3.44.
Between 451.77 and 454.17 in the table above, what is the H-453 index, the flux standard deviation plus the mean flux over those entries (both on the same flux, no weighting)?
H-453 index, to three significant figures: 13.6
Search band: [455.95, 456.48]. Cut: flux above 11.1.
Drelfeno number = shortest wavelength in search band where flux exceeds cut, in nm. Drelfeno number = 456.004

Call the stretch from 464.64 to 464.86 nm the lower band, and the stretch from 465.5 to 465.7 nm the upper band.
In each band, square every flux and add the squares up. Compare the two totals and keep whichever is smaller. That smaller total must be 285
